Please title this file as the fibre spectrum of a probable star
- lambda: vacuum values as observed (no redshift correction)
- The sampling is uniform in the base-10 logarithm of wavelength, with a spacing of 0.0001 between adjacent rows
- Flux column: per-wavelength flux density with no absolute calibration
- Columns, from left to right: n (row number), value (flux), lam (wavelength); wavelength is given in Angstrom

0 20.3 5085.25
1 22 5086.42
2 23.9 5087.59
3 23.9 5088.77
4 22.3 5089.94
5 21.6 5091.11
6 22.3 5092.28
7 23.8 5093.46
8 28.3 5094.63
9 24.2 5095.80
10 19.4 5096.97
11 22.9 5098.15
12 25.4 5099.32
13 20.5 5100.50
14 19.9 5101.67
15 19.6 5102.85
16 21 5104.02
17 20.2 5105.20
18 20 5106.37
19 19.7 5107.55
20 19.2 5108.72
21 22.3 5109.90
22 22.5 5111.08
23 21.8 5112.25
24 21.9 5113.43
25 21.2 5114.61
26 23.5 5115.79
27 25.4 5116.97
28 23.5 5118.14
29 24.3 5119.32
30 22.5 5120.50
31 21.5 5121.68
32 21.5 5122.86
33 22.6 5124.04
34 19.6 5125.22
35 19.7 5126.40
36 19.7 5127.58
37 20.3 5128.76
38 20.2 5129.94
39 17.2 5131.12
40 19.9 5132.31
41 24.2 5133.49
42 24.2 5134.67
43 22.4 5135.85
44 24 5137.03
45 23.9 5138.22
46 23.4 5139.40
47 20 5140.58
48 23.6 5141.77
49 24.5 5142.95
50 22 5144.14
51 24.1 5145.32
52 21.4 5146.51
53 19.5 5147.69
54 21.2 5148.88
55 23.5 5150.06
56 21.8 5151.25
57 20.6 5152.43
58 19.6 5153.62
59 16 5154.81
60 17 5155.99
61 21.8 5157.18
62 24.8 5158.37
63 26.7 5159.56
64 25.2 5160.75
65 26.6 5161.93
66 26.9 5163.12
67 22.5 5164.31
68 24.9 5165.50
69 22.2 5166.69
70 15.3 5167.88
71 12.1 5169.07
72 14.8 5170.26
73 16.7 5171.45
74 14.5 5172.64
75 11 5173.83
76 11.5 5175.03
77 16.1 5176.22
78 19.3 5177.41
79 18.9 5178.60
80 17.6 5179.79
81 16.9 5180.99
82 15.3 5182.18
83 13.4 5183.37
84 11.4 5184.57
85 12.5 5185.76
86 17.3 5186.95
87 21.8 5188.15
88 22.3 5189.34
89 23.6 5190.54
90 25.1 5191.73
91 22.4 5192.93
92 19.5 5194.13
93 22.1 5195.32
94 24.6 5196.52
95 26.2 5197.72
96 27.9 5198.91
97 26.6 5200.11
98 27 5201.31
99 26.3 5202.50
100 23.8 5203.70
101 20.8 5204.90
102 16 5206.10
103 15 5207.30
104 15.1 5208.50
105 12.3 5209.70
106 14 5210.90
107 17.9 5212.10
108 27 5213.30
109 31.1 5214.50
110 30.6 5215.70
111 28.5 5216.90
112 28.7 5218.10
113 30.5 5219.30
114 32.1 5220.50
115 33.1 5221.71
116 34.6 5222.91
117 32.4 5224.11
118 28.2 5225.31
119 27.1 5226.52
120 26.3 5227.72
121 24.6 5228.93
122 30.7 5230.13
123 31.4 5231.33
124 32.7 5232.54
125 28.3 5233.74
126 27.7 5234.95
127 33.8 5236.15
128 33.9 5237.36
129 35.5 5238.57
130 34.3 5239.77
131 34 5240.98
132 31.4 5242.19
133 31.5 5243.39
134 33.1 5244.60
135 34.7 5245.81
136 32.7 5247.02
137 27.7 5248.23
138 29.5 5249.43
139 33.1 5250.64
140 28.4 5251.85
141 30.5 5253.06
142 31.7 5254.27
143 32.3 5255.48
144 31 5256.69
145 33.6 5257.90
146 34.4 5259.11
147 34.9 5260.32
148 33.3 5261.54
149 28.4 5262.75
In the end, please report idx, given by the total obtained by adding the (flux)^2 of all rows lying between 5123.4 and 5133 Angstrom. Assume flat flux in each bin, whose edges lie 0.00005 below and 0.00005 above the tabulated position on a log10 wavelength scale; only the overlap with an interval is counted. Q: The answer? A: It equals 3183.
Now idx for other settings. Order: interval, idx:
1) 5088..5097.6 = 4362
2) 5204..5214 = 2538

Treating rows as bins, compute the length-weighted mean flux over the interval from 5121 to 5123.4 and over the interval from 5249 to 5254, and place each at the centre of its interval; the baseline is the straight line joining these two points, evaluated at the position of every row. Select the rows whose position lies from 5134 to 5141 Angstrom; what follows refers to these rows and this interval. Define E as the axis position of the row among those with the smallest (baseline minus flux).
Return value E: 5134.67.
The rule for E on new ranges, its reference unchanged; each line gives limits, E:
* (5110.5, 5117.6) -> 5116.97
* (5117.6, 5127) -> 5119.32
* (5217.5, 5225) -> 5222.91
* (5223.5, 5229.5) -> 5224.11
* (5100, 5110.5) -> 5109.90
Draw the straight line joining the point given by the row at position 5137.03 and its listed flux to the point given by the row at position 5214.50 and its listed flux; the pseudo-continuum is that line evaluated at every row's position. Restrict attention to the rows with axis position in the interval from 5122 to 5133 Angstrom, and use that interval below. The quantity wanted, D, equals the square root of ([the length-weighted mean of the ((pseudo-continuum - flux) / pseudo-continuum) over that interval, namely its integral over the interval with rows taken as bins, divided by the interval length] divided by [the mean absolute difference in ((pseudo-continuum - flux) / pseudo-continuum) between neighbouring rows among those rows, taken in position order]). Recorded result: 1.50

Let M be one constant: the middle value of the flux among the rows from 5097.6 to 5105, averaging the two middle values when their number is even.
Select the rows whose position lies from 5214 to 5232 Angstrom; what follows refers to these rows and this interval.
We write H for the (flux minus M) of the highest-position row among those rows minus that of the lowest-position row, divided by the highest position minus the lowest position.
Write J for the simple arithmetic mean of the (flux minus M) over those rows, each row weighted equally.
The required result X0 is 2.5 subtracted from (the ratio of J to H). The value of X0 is 516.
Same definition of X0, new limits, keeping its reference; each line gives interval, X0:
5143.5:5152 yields -44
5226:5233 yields 6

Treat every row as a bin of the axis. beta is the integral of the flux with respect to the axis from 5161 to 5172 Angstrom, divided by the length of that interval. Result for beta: 20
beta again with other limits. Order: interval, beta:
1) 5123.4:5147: 22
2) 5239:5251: 32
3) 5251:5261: 32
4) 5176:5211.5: 20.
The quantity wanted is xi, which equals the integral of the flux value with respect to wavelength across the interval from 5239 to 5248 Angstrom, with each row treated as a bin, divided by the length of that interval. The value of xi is 33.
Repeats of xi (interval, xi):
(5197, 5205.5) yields 26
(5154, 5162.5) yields 23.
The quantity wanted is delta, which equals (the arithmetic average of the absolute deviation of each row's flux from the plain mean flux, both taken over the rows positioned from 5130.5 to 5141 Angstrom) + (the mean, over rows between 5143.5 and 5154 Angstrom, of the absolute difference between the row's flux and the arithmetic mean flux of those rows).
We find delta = 3.2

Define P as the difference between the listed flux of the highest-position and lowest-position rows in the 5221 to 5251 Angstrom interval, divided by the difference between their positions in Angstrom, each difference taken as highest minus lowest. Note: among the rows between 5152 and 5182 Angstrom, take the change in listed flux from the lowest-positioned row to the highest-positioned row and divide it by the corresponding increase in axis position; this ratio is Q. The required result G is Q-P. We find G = -0.1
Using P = 0.00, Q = -0.13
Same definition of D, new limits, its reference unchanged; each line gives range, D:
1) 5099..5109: 0.60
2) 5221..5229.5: 1.13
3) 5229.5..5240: 0.72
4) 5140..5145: 0.91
